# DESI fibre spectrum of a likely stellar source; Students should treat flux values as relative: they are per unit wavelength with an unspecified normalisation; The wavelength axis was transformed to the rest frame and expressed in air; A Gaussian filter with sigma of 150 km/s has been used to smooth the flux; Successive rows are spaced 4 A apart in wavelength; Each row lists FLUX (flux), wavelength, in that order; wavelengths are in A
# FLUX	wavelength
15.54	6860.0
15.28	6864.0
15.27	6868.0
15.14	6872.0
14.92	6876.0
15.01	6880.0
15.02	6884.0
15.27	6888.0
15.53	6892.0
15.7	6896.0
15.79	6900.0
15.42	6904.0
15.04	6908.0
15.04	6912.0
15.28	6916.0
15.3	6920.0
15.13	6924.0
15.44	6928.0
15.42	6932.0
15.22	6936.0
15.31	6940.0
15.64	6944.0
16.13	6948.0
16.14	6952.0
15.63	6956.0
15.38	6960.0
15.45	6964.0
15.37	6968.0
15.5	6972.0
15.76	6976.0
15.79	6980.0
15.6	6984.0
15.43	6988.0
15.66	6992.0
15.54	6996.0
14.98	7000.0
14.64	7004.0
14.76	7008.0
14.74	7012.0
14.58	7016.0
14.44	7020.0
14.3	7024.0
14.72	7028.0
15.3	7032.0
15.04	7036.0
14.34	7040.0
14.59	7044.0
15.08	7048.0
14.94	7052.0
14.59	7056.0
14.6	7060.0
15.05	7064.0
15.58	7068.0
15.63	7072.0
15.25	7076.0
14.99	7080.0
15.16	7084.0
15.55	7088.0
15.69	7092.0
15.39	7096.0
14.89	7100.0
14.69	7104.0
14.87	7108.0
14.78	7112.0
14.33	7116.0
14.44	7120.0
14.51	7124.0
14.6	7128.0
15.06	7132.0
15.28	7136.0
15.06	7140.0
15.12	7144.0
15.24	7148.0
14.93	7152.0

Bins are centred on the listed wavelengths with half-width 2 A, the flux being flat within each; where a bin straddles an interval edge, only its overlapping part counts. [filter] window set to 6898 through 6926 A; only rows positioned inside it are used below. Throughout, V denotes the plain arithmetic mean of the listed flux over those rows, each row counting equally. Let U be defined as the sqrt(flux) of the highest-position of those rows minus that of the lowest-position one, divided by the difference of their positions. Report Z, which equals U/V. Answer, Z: -0.0002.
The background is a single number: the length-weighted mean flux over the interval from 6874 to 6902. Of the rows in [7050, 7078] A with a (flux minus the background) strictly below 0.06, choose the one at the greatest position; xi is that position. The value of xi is 7076.0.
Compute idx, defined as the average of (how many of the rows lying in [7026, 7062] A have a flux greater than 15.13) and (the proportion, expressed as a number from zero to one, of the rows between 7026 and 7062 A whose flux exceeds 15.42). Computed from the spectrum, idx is 0.5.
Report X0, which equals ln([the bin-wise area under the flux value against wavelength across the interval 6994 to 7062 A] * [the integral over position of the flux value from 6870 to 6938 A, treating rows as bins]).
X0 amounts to 13.86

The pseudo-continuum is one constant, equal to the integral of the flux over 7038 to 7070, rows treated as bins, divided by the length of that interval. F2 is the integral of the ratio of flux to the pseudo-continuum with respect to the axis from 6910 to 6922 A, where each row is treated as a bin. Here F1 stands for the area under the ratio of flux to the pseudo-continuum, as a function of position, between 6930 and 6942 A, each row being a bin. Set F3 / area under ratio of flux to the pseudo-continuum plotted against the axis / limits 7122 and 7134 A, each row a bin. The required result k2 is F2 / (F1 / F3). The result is 11.8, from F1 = 12.4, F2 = 12.3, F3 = 11.9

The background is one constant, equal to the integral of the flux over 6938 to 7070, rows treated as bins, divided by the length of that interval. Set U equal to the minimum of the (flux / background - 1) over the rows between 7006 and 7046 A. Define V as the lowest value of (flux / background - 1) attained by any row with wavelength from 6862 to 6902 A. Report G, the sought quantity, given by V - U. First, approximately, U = -0.057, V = -0.016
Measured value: 0.041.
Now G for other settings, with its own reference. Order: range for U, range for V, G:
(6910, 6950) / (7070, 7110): -0.023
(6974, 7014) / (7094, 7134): -0.020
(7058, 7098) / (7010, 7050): -0.020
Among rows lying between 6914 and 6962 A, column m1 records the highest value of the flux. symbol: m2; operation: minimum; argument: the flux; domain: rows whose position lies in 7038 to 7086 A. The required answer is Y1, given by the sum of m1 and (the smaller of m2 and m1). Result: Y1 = 30.5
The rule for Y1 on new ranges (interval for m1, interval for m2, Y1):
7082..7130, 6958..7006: 30.3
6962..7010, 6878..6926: 30.8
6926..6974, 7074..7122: 30.5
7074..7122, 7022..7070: 30.0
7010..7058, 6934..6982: 30.5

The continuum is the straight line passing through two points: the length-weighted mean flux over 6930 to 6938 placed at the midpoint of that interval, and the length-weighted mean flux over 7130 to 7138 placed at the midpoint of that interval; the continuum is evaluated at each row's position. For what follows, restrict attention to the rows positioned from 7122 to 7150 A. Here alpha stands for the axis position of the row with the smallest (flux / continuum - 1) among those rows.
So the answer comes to 7124.0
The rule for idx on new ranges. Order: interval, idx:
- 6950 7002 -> 6.4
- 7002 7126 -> 4.1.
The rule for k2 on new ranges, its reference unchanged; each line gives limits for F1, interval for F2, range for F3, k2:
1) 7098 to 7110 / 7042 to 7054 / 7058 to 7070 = 12.2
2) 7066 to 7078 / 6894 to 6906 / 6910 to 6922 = 12.4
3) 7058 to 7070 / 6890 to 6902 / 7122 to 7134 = 12.4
